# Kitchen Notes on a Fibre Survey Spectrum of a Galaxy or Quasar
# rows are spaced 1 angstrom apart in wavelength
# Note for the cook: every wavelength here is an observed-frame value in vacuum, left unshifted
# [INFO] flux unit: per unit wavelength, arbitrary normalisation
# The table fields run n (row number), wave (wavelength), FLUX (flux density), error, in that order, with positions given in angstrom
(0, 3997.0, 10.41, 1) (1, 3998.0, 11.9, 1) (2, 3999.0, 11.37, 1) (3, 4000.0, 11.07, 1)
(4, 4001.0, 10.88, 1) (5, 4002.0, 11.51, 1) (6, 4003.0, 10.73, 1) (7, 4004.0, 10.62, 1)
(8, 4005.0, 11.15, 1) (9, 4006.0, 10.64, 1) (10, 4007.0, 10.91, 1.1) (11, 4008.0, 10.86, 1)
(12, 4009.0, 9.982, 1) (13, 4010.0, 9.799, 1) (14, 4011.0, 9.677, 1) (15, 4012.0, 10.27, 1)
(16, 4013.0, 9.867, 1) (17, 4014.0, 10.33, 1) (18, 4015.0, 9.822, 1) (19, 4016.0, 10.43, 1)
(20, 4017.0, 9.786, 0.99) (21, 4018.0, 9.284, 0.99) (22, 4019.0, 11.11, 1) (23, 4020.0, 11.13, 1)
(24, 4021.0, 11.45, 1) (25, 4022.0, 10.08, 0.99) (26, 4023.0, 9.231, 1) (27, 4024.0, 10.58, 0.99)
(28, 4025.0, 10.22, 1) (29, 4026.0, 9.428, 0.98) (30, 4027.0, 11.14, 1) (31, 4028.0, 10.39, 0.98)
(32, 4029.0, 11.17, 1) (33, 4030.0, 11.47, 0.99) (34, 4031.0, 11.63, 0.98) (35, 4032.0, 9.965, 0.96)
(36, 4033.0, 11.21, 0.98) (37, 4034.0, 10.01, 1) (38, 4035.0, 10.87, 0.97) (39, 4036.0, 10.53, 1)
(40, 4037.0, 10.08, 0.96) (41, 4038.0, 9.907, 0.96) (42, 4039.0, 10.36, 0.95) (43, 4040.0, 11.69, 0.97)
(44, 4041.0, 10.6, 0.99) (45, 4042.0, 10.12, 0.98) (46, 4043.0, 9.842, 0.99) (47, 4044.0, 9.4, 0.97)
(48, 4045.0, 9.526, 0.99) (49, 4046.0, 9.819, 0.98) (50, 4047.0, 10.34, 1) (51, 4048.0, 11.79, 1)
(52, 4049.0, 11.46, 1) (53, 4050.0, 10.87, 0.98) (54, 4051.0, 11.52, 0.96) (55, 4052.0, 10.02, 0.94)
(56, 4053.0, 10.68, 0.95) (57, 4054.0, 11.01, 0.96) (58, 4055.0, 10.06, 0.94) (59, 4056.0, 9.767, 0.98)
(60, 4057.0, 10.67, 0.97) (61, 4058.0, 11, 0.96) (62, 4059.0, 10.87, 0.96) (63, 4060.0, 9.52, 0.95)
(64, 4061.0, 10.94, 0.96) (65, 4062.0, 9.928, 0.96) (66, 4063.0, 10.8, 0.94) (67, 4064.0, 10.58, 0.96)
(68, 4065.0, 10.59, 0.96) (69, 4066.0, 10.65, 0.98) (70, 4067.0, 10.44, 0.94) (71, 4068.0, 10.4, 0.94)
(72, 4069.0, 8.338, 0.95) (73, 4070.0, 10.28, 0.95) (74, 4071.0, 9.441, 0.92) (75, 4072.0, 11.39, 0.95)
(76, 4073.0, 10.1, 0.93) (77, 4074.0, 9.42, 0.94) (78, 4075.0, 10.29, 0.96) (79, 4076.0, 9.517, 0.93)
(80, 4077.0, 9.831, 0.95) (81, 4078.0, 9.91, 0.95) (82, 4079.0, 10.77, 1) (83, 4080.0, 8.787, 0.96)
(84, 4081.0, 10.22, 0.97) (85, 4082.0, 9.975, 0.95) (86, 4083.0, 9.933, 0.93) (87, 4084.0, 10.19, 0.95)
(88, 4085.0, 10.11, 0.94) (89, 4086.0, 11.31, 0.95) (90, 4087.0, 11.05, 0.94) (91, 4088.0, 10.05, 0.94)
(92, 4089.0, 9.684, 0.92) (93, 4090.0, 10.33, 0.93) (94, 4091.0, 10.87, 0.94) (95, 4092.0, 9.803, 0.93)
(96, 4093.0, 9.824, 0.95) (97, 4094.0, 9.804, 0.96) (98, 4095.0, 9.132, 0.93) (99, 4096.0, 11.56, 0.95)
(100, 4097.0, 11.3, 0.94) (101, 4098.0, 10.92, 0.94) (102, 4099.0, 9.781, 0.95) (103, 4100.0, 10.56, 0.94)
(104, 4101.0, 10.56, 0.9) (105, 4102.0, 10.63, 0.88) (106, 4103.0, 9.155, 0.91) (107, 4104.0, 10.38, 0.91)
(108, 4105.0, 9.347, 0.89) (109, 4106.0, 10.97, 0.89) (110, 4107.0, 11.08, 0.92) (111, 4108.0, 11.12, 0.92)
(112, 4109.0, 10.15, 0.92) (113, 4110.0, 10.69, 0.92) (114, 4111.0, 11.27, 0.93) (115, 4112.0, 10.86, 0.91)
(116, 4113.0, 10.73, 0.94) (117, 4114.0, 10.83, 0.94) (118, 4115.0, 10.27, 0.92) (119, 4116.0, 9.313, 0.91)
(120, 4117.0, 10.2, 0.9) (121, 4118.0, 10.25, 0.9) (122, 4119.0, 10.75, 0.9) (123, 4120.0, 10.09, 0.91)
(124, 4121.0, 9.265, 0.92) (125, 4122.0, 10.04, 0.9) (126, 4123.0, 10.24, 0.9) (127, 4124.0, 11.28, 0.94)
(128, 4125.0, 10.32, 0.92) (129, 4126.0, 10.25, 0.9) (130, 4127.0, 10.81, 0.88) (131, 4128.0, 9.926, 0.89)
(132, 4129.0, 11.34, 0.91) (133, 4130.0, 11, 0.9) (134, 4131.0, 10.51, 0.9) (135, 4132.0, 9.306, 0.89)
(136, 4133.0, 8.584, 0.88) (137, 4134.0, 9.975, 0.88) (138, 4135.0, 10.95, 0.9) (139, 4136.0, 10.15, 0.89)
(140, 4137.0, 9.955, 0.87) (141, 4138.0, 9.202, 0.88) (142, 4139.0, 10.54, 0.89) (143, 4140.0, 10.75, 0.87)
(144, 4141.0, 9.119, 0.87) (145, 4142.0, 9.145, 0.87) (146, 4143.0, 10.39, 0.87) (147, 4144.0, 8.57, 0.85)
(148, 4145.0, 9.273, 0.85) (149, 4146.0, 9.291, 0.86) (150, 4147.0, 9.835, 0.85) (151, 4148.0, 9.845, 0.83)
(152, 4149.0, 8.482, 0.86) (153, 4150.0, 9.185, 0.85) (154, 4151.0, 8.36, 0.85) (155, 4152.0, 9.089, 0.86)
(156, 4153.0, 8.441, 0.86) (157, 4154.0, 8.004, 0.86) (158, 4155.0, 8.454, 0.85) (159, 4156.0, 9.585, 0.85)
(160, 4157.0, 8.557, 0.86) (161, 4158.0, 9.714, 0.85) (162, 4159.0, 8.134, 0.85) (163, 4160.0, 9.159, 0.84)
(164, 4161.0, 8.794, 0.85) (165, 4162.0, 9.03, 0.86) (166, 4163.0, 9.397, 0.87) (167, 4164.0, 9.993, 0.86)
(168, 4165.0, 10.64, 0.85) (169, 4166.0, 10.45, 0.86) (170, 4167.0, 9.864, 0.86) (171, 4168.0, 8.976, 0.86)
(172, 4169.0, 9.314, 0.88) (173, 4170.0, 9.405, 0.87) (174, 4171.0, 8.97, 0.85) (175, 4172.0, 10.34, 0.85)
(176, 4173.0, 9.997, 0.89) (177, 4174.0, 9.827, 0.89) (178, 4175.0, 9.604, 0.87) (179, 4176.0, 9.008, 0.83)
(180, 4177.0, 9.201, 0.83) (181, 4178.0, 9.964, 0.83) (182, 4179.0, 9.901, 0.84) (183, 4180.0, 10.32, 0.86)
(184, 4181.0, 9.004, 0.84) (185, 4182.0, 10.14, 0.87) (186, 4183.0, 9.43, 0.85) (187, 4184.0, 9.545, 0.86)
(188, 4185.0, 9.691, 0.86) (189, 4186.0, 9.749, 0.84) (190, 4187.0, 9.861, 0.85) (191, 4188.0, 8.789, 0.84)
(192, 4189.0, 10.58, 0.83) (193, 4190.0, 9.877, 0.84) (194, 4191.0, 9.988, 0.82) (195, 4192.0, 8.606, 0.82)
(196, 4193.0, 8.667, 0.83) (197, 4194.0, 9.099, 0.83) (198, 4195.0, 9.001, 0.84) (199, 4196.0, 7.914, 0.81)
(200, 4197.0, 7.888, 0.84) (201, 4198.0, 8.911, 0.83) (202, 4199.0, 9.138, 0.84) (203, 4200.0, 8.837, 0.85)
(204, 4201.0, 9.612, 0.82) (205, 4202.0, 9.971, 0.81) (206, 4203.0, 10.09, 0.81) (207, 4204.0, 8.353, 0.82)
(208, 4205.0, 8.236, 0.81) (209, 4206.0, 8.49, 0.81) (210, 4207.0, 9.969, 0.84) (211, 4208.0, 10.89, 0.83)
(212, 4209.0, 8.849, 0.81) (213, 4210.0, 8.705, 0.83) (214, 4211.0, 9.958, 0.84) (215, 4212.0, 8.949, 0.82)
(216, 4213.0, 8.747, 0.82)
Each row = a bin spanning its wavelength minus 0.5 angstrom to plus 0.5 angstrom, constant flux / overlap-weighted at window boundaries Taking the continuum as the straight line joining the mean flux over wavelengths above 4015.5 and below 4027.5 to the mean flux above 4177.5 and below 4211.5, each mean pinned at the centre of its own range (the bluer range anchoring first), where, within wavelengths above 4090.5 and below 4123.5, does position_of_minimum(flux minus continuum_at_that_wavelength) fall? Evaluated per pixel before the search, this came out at 4095.0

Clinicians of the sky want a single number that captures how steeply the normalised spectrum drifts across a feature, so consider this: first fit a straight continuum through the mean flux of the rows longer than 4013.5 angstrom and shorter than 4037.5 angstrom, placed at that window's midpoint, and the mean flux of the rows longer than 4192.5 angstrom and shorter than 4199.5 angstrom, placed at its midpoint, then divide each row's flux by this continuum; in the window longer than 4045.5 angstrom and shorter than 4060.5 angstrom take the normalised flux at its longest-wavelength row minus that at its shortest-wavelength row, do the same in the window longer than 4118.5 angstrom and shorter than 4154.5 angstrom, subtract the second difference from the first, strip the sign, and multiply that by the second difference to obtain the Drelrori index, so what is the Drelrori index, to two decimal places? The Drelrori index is -0.06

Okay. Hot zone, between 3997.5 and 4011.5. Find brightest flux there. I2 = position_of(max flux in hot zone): 3998.0 angstrom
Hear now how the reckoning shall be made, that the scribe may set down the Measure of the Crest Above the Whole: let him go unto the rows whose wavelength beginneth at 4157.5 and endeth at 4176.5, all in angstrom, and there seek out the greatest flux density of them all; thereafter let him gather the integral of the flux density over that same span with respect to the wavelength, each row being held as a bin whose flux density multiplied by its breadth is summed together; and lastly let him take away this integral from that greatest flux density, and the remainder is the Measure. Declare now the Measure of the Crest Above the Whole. -170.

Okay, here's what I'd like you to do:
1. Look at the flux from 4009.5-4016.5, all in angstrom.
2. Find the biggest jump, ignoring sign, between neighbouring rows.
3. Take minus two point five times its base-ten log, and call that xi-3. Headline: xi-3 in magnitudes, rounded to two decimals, 0.54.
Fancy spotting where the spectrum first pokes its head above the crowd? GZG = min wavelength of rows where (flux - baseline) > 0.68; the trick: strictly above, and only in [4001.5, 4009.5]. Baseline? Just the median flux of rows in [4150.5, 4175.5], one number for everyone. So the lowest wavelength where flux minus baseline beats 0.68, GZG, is 4002.0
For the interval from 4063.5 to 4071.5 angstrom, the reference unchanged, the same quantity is 4064.0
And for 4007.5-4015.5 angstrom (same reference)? 4008.0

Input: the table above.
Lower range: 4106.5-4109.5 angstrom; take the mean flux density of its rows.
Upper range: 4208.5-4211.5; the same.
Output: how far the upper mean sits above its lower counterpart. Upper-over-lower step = -1.6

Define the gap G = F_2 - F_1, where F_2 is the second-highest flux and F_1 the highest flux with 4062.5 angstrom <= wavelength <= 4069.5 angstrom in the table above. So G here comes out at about -0.15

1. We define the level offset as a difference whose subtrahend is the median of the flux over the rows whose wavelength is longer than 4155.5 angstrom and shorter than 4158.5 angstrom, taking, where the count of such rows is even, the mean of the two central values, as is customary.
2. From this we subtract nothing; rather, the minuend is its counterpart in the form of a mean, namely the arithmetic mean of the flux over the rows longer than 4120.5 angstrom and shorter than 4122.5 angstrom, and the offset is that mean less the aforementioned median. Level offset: 0.1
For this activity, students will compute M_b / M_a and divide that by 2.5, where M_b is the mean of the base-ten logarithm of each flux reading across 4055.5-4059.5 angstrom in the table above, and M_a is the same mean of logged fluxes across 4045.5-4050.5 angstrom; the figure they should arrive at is 0.396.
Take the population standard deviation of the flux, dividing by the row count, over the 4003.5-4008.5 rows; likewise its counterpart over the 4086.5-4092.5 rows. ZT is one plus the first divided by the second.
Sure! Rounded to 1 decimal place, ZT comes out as 1.4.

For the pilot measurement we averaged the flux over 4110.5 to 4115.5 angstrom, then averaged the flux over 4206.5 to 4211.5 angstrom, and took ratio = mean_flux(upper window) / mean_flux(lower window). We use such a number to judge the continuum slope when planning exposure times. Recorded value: 0.90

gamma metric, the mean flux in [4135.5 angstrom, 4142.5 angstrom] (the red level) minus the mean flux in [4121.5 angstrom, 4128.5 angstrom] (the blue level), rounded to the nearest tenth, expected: -0.6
